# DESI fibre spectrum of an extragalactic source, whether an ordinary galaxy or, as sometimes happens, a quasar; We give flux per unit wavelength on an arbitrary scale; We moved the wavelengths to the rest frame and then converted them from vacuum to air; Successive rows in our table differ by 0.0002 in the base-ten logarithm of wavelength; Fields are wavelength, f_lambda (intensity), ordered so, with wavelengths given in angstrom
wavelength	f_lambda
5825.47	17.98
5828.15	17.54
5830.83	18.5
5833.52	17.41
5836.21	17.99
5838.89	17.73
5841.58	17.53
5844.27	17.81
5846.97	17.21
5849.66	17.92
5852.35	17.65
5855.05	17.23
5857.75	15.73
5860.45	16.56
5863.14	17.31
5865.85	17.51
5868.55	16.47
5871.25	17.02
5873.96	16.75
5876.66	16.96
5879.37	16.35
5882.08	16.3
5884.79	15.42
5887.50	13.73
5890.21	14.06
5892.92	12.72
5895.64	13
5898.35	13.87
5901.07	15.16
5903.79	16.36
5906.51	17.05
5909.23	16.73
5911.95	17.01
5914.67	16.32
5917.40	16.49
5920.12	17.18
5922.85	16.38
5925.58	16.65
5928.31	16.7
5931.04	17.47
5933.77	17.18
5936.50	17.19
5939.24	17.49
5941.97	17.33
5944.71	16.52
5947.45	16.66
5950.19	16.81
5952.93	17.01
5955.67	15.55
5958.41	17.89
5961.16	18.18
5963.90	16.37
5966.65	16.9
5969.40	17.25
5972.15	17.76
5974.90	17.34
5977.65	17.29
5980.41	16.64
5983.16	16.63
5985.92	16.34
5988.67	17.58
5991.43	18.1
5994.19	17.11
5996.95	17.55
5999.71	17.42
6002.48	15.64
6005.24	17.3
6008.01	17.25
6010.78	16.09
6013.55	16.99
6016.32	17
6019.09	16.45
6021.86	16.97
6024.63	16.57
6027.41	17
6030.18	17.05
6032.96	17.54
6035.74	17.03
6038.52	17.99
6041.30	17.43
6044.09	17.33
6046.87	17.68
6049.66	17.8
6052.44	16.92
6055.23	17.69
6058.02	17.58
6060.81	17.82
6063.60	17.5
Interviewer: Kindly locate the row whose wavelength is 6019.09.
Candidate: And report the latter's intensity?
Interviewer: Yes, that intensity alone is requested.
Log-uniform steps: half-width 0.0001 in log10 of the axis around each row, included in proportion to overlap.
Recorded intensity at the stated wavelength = 16.45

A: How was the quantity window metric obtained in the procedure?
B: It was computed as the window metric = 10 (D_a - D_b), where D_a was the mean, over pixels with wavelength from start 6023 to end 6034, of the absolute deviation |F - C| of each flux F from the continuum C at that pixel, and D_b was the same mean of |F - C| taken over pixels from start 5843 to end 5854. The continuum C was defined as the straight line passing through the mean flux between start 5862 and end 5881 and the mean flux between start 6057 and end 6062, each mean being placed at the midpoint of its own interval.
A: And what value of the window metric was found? -3.0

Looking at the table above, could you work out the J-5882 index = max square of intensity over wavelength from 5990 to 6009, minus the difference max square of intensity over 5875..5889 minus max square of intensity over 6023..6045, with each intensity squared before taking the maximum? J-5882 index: 364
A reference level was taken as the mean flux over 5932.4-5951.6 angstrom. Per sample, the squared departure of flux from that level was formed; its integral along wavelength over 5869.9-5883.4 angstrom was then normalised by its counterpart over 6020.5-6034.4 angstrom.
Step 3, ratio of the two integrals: 2.2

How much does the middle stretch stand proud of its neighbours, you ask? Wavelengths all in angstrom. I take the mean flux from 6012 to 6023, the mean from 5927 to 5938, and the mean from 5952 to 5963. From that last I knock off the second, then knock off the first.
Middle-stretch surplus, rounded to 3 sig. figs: -16.8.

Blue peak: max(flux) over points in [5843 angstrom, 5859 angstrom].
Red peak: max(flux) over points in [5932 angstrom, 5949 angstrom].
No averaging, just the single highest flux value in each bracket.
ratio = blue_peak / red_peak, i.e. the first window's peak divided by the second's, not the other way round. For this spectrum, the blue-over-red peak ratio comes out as 1.02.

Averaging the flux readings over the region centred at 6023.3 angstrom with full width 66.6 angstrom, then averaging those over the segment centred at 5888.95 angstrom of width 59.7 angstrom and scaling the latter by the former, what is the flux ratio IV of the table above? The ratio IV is 0.92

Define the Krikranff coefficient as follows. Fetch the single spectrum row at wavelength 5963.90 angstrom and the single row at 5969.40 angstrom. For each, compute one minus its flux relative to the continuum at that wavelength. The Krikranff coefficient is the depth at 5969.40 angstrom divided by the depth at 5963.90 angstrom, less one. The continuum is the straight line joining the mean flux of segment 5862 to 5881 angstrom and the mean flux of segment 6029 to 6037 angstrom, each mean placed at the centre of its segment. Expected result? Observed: -1.2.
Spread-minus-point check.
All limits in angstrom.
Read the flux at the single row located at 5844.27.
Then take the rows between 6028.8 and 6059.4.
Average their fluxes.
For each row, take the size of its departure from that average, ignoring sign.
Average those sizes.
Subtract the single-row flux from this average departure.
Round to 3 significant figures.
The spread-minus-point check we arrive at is -17.5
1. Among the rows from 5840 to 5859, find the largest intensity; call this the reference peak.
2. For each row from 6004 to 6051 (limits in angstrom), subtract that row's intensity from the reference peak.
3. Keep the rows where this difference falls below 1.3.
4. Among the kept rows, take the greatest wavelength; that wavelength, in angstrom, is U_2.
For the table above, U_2 6049.66 angstrom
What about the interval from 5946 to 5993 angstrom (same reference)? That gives 5991.43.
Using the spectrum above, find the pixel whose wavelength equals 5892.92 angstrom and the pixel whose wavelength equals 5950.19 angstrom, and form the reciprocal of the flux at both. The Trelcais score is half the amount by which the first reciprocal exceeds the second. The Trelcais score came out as 0.010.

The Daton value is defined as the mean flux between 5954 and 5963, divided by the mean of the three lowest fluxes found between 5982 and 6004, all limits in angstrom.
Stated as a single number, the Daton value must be 1.06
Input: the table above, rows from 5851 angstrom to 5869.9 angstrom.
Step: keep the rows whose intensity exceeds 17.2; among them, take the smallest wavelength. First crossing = 5852.35 angstrom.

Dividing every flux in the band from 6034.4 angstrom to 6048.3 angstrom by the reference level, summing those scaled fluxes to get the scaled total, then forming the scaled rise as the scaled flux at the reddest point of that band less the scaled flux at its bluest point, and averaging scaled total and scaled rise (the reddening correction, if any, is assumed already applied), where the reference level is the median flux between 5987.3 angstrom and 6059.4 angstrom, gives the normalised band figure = 2.55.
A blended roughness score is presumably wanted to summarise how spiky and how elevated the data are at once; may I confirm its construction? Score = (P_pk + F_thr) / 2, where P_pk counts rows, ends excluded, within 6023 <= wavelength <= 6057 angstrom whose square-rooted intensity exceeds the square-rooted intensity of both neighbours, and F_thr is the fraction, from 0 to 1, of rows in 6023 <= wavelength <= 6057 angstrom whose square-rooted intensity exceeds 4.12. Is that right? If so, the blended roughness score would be 1.9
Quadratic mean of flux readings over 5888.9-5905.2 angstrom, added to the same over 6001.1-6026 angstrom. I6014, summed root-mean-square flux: 31.0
